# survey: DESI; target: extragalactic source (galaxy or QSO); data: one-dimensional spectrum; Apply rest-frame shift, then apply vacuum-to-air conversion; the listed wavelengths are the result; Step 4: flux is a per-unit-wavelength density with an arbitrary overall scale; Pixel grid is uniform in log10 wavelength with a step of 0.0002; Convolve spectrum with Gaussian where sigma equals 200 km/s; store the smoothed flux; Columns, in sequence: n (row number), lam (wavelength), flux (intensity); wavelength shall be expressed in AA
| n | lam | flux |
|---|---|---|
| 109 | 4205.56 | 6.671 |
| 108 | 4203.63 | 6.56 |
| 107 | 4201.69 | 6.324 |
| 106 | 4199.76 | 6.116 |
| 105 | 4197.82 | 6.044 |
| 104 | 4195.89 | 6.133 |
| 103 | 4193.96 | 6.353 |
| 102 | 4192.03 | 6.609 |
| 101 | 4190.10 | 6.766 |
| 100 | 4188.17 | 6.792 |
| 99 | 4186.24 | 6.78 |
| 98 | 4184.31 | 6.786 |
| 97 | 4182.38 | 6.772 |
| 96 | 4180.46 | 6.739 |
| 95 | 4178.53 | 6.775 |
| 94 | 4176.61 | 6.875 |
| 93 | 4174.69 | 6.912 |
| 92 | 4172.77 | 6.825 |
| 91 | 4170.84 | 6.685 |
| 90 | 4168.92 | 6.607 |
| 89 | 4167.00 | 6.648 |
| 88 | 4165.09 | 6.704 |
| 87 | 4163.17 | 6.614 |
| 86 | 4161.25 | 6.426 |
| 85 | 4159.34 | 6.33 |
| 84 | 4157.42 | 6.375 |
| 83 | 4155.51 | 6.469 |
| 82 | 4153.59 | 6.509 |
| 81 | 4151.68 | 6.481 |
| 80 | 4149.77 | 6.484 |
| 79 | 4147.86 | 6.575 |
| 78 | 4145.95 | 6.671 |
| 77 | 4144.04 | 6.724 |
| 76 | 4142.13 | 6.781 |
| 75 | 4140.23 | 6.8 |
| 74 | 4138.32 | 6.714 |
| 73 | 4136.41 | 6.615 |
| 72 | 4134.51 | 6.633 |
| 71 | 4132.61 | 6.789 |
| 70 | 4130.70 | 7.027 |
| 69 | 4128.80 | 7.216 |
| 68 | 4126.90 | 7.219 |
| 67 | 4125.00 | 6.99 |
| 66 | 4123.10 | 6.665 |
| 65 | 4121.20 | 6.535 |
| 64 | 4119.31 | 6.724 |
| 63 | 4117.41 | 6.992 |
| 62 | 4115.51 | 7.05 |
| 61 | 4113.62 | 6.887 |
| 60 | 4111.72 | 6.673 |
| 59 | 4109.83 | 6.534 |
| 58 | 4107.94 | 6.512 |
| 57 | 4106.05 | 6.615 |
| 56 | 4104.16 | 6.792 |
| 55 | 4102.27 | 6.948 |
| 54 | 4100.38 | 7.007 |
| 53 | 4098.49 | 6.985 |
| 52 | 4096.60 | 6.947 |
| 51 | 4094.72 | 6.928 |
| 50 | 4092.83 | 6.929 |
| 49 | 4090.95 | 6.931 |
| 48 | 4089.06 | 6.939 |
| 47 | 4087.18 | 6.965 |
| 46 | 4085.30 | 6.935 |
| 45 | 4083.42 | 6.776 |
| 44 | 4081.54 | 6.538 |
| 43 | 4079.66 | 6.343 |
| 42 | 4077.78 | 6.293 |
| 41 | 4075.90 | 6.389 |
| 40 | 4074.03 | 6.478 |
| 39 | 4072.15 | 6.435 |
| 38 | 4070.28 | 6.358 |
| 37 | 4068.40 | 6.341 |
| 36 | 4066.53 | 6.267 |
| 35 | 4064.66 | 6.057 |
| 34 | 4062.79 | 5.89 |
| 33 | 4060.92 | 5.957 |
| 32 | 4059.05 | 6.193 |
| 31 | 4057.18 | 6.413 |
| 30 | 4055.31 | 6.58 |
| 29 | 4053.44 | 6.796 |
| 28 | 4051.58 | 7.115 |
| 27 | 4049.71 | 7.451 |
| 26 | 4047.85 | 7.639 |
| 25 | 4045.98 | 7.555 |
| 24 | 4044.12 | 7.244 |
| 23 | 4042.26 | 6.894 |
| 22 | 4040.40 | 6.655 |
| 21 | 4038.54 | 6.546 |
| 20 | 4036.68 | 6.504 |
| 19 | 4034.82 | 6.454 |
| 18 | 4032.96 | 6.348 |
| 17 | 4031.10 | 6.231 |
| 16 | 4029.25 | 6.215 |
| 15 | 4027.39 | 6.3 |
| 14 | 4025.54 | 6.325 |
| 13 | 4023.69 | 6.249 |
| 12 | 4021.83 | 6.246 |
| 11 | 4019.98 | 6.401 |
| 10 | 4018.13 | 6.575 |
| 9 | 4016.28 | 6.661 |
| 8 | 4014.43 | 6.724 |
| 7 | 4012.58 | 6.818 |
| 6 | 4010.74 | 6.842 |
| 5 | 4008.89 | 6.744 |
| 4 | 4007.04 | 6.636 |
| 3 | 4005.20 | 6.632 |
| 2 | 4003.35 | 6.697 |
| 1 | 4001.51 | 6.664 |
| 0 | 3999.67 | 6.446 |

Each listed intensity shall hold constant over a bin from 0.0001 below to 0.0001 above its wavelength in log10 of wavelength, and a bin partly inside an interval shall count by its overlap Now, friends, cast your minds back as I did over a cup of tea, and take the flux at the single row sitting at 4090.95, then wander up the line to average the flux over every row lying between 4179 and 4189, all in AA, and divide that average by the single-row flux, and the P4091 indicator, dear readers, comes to 0.977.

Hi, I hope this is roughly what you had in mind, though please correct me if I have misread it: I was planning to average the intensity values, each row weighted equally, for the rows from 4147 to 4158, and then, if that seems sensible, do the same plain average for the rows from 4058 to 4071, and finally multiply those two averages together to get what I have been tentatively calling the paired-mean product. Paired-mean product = 39.9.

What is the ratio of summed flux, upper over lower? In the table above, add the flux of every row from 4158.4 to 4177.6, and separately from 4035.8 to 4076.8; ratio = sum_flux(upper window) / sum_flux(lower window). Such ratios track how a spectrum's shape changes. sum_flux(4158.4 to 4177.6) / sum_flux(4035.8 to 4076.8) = 0.46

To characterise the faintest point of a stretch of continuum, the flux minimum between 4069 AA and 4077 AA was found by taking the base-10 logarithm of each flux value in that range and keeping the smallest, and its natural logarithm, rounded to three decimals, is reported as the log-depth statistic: -0.219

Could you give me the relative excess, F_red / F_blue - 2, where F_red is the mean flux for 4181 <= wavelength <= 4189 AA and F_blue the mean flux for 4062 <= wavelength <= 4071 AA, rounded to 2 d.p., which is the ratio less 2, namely -0.90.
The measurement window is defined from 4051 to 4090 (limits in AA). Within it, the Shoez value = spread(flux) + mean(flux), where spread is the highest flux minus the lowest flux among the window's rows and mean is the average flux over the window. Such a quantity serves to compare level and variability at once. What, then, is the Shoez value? 7.70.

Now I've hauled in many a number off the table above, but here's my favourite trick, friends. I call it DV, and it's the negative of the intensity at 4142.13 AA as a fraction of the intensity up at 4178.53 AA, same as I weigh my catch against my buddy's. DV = -1.00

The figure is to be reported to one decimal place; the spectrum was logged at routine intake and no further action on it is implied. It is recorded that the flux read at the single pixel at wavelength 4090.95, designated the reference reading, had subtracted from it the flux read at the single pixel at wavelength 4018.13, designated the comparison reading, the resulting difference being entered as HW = 0.4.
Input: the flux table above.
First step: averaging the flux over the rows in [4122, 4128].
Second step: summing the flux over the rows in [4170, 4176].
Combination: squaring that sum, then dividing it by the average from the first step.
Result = 60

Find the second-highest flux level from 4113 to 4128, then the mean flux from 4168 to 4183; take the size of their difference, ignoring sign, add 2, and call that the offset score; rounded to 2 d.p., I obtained 2.28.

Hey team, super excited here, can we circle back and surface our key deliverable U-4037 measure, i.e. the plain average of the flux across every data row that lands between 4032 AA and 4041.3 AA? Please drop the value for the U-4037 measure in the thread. 6.5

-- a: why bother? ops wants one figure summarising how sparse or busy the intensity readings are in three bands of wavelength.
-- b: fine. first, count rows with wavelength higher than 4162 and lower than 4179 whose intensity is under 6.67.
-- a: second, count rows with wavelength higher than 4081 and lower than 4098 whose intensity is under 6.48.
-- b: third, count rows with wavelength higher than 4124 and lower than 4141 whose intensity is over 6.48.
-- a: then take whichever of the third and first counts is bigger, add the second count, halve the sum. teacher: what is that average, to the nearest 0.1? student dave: 4.5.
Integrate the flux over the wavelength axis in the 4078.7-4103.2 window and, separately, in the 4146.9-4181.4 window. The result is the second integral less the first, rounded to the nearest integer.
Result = 60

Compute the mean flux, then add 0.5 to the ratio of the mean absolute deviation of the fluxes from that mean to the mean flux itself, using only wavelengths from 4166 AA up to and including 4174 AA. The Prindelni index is 0.510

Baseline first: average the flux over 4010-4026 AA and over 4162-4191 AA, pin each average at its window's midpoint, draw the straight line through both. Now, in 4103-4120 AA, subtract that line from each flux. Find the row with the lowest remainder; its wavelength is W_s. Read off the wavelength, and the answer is 4107.94 AA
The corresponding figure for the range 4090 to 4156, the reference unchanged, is 4155.51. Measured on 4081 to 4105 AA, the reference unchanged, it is 4081.54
